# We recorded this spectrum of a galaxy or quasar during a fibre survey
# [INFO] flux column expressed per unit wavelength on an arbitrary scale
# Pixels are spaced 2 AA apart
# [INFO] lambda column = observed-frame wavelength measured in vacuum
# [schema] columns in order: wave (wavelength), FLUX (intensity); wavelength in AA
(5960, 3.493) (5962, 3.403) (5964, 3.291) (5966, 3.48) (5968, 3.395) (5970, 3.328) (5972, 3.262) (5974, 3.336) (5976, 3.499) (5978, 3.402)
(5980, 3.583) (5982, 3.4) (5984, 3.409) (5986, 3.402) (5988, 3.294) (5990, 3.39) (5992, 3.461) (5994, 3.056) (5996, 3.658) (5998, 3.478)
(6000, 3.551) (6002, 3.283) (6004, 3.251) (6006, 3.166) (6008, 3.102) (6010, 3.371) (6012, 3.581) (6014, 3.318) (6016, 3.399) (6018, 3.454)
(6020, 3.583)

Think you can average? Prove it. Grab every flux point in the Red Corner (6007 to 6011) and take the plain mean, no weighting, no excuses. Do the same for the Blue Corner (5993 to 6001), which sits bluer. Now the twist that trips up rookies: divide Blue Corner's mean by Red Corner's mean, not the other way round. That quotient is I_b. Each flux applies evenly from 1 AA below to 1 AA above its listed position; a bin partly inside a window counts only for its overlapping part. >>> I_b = 1.06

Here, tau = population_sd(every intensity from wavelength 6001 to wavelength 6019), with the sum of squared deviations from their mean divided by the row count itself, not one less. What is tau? 0.14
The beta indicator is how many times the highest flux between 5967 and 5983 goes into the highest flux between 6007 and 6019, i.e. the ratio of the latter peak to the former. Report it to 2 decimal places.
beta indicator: 1.00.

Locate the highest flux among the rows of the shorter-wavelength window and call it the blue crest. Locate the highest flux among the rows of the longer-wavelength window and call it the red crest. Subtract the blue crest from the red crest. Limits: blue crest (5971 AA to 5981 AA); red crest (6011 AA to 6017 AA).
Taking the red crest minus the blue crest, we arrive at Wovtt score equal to 0.00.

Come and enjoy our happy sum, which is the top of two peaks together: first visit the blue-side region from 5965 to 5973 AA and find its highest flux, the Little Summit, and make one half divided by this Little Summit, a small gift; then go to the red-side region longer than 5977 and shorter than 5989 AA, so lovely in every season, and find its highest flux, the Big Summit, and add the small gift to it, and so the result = 3.73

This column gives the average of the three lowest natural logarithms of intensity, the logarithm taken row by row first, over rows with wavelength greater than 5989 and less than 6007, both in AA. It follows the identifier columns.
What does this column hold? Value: 1.15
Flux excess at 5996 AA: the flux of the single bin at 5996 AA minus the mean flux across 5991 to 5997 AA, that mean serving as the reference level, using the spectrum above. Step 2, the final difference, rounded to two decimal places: 0.27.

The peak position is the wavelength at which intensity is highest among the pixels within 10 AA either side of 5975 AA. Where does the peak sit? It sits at 5980 AA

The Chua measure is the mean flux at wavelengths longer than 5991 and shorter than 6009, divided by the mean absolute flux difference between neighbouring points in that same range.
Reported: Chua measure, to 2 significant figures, 16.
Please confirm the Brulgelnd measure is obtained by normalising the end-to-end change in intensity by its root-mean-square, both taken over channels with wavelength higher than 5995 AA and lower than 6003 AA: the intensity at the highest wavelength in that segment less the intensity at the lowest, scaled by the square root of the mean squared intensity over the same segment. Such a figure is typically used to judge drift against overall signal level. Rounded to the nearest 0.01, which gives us -0.11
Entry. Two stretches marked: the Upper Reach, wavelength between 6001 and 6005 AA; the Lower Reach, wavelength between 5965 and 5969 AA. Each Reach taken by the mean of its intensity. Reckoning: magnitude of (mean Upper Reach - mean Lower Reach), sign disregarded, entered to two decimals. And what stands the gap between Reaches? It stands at 0.17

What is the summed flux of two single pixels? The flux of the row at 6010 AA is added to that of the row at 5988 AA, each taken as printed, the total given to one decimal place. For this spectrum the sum 6.7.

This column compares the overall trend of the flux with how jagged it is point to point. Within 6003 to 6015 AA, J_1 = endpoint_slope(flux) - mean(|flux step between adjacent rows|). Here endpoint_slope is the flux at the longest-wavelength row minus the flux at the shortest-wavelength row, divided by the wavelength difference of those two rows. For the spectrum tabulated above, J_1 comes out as -0.17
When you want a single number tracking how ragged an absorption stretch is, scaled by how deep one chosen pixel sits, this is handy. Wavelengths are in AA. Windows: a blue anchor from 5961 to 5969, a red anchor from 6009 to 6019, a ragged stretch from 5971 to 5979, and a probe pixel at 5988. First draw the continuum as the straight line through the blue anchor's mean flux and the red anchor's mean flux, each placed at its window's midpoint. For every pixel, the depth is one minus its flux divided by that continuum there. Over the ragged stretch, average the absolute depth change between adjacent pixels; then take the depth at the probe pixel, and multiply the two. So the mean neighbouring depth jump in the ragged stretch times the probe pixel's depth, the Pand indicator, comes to 0.0011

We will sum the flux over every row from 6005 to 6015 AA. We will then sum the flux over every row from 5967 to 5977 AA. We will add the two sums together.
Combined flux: 33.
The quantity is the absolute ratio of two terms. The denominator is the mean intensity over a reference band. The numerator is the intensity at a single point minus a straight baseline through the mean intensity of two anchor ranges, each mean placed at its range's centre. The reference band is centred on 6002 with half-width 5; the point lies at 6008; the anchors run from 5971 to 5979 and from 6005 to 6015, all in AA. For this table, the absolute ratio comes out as 0.06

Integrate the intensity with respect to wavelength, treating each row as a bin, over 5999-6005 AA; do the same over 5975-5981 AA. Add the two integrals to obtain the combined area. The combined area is 41.1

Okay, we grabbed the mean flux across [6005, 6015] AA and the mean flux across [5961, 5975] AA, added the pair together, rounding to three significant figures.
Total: 6.66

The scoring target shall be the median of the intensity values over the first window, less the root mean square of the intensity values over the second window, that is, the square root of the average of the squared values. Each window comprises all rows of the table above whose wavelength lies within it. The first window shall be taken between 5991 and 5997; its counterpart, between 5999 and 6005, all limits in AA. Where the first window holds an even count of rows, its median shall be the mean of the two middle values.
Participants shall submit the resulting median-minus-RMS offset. 0.10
